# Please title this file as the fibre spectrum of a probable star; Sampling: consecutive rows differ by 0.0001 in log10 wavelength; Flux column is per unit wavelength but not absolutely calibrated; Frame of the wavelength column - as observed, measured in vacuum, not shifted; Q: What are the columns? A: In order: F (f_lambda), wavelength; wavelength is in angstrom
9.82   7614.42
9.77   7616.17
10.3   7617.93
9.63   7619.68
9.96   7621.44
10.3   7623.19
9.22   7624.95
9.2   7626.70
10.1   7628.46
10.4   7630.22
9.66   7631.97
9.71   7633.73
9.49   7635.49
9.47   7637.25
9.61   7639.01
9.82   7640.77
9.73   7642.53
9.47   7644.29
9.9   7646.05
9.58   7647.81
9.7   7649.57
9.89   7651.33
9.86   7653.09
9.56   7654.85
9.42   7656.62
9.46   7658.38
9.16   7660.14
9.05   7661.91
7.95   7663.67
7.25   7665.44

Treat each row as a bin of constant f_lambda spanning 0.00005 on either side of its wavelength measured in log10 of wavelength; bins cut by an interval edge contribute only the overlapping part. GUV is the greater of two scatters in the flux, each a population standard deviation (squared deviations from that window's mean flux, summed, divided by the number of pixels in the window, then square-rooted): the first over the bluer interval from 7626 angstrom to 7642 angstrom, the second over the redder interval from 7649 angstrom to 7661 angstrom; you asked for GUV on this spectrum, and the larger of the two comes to 0.34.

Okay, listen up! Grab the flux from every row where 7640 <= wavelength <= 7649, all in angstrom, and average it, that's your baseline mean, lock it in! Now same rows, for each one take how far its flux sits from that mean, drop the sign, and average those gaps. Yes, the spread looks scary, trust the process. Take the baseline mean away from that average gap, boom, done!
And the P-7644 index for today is -9.56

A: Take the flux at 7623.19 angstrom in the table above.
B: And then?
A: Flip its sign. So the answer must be -10.3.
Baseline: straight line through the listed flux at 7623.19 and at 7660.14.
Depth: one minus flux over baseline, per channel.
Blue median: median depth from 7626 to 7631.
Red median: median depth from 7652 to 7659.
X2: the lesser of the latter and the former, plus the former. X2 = -0.022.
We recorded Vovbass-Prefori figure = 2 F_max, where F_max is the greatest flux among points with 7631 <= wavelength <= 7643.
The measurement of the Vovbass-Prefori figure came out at 19.6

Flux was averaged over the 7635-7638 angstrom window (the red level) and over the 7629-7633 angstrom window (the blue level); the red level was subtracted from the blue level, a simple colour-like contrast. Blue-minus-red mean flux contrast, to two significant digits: 0.55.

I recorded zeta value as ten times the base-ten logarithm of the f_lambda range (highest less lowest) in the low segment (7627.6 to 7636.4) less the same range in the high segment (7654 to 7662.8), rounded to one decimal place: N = -4.0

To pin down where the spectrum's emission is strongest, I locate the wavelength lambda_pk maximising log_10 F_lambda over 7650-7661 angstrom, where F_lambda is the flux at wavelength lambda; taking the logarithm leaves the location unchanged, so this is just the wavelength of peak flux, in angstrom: 7651.33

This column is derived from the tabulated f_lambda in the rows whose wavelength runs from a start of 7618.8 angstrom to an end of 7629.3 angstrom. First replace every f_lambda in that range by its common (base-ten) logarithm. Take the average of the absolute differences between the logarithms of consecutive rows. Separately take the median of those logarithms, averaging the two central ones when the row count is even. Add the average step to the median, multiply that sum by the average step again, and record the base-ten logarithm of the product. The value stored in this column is -1.62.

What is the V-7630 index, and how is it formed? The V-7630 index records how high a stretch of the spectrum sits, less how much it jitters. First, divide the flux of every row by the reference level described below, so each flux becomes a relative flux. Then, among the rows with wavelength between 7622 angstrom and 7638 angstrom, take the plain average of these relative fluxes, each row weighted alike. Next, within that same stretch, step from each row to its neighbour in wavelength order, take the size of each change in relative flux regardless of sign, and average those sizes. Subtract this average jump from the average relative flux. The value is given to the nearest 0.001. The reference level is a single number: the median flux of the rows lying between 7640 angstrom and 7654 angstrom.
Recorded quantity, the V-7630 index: 0.953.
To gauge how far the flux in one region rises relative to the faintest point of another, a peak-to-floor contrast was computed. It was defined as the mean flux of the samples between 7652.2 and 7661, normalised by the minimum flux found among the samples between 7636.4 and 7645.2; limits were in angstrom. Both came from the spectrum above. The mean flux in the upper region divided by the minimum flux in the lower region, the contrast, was 1.00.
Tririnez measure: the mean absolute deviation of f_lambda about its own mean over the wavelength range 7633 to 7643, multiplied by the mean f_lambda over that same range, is 1.11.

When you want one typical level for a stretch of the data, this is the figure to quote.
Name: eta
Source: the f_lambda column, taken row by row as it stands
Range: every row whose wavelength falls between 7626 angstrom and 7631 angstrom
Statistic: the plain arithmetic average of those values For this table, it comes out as 9.9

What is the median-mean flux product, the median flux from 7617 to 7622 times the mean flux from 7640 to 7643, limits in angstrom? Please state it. 97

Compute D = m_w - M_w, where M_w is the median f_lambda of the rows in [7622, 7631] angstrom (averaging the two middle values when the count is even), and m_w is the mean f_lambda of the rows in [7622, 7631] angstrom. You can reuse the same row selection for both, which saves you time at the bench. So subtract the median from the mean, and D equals -0.26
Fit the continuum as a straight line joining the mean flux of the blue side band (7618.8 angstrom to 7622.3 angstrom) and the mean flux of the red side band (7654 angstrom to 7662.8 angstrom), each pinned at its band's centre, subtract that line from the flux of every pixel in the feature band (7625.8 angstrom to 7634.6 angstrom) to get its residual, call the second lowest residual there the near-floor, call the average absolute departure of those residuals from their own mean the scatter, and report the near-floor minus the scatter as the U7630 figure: -0.33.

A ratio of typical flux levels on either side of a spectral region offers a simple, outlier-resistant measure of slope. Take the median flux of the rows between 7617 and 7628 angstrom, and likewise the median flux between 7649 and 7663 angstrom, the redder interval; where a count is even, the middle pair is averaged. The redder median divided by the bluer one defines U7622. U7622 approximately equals 0.971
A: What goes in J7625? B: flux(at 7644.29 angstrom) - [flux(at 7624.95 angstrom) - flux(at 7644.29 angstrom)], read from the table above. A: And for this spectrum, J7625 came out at 9.7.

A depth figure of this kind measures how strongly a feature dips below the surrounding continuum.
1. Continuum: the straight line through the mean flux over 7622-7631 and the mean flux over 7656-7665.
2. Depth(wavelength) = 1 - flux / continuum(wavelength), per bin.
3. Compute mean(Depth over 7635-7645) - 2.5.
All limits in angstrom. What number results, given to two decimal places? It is -2.51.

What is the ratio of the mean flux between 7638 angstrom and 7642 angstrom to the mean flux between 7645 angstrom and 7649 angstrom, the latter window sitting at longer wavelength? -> 1.00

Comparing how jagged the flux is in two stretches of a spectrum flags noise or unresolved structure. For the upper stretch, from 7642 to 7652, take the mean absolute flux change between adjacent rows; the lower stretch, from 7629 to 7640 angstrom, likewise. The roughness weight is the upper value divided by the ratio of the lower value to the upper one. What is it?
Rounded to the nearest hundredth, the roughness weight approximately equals 0.30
